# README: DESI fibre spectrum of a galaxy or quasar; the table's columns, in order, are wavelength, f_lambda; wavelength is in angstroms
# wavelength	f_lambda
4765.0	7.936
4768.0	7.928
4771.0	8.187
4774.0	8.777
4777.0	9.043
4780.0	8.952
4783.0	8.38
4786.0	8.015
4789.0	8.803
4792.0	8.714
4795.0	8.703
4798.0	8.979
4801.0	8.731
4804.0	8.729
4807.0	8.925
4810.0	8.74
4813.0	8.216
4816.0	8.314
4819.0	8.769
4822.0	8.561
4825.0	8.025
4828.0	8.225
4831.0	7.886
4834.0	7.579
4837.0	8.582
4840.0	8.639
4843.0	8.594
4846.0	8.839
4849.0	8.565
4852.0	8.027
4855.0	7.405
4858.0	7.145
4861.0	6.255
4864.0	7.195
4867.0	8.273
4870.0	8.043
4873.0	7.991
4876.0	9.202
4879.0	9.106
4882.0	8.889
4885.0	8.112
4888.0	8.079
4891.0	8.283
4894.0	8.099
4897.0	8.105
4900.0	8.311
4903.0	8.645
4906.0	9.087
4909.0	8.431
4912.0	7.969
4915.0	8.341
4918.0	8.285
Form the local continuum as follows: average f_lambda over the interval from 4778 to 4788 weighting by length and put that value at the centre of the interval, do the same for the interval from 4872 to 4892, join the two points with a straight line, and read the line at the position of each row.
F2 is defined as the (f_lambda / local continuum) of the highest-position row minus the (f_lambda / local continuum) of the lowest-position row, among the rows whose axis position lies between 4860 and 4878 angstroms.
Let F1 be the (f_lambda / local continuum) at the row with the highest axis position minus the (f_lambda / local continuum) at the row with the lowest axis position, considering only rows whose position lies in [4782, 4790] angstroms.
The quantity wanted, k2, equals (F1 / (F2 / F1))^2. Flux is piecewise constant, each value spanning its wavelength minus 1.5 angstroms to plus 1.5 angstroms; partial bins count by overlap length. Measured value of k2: 0.0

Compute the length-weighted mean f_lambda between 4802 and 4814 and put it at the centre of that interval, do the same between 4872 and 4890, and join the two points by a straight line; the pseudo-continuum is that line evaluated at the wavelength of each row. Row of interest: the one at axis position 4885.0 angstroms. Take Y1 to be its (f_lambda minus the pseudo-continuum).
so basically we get -0.45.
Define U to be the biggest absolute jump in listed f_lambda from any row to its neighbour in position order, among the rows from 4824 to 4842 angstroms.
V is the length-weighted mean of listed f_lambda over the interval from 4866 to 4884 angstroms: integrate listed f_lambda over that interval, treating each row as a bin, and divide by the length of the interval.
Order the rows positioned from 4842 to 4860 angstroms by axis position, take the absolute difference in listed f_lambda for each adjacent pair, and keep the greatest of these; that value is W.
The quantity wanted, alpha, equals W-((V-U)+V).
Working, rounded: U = 1.00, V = 8.58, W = 0.6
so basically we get -15.5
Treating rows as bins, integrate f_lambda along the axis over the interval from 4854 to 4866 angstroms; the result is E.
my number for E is 84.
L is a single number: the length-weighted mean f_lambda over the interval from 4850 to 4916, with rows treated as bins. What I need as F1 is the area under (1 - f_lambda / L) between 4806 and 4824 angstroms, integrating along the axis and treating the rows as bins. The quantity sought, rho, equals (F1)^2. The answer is 0.9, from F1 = -0.9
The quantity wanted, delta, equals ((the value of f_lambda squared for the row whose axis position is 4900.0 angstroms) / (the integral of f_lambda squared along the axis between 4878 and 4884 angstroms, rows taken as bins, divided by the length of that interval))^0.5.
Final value 0.93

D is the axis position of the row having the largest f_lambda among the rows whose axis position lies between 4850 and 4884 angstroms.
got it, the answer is 4876.0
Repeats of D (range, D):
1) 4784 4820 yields 4798.0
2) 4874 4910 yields 4876.0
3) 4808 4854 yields 4846.0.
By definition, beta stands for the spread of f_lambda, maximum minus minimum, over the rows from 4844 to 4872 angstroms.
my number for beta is 2.6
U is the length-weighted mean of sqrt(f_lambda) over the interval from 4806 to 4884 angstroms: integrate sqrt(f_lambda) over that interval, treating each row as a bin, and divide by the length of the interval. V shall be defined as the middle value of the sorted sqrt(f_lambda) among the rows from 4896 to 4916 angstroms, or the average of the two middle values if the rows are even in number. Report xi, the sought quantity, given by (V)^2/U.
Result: 2.91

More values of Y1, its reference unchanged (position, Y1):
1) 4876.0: 0.62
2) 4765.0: -0.80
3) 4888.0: -0.48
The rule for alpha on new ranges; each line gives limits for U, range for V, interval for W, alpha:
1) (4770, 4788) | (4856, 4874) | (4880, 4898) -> -13.6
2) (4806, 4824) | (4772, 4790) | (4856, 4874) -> -15.7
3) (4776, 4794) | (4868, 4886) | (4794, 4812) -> -16.1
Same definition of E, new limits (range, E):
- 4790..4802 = 105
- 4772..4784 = 105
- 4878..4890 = 102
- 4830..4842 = 98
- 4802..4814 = 104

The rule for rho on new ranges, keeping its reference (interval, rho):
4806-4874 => 0.0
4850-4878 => 1.6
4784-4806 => 2.0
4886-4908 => 0.4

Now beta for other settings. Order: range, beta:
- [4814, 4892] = 2.9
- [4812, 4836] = 1.2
